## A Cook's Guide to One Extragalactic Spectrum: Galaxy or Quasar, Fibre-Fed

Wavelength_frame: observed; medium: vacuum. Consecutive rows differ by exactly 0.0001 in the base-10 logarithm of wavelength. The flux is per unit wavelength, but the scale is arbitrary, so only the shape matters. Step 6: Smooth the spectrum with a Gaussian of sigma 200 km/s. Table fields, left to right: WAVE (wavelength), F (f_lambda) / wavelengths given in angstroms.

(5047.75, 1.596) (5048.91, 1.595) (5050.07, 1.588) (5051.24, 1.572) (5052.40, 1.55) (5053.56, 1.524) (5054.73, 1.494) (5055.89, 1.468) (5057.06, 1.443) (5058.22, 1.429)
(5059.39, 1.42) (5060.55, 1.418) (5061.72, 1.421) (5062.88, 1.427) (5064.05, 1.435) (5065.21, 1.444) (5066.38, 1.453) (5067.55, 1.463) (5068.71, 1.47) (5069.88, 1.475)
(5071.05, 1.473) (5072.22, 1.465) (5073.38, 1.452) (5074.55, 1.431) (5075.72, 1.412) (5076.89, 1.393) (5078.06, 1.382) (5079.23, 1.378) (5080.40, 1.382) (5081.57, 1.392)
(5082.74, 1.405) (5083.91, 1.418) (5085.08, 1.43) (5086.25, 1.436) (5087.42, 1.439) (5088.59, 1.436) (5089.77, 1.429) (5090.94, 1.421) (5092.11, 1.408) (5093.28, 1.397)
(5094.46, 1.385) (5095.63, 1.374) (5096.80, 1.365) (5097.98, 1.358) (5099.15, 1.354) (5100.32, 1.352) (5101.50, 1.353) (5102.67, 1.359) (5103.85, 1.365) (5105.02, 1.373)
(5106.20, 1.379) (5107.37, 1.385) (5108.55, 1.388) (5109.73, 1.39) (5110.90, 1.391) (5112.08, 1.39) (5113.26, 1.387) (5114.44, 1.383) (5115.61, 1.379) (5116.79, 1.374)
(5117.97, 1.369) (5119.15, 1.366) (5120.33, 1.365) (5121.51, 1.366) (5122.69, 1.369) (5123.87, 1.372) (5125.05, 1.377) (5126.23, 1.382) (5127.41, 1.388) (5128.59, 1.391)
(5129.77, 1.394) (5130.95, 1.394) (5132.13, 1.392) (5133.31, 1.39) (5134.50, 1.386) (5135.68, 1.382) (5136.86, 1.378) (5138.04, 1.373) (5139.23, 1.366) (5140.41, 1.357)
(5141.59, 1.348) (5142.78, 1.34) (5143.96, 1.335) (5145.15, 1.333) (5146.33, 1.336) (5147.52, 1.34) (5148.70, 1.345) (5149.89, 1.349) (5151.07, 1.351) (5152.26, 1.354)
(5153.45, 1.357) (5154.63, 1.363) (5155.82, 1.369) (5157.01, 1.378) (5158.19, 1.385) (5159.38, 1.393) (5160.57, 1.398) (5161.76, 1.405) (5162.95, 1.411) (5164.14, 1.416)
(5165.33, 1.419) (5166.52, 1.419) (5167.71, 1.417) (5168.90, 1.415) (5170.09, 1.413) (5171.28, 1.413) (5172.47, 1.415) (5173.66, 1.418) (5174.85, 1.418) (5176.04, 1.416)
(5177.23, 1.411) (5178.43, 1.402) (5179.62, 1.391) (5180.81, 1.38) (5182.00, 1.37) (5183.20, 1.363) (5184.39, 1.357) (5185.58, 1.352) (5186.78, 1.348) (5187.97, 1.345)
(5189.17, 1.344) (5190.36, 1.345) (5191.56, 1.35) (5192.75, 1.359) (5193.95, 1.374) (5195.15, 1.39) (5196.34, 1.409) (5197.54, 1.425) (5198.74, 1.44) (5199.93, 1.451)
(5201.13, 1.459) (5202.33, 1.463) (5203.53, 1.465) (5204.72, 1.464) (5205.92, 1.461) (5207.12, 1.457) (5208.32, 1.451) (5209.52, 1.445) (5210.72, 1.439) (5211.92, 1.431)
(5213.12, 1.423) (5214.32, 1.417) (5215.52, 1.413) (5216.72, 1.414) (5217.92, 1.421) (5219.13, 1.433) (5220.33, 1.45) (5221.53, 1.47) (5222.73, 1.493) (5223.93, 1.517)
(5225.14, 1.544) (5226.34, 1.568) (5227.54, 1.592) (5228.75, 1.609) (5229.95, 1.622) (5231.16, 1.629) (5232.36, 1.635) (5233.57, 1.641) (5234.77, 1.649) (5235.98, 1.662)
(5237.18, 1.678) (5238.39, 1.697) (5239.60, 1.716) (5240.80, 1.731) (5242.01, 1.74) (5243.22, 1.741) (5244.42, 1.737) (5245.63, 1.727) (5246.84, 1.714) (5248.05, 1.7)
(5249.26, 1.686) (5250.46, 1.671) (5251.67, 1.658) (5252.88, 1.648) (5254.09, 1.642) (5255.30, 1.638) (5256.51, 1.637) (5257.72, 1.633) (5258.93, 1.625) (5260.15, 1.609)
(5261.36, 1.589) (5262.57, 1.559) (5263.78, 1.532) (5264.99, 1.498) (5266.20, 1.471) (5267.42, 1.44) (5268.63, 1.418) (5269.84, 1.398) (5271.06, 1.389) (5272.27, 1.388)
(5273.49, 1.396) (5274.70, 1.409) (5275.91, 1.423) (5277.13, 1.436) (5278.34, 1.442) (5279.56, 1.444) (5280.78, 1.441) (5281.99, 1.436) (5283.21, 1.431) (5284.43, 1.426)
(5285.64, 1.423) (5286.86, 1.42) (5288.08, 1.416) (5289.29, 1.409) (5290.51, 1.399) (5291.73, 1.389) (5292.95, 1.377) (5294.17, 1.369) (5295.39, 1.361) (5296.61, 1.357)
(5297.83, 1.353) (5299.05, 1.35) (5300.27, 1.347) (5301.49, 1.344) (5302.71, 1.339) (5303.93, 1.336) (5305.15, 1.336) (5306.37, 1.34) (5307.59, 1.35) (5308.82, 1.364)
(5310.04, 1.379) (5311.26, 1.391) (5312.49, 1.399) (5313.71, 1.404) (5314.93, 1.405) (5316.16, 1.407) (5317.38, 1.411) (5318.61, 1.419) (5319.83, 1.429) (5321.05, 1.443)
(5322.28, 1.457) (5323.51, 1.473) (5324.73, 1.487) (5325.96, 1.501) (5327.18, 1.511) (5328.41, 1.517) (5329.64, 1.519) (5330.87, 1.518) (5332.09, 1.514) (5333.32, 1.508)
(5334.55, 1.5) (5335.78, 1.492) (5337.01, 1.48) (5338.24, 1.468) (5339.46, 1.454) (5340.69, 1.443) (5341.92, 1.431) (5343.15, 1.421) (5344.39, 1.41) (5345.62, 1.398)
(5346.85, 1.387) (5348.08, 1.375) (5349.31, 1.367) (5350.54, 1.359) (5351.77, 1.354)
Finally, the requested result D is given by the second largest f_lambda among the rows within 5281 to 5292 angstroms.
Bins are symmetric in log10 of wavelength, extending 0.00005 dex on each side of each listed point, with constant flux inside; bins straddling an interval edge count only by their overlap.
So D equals 1.431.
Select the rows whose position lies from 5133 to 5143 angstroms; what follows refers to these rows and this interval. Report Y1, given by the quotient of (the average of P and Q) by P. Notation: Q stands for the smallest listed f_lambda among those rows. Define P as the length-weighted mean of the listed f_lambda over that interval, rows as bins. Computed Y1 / 0.990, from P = 1.37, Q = 1.34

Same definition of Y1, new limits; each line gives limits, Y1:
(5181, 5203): 0.985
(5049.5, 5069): 0.982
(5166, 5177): 0.999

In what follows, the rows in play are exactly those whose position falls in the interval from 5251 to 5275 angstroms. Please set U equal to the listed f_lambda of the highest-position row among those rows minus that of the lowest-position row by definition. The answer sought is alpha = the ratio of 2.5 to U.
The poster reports -10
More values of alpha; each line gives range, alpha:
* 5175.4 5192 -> -38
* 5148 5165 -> 35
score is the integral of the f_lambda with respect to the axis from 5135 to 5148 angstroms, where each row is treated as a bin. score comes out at 17.6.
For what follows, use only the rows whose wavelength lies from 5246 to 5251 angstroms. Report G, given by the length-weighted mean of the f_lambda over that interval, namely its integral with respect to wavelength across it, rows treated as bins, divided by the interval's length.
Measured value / 1.70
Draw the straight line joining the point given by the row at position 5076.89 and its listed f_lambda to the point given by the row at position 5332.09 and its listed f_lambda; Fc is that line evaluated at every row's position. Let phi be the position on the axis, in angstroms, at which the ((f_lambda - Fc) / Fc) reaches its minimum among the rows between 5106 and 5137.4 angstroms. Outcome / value 5120.33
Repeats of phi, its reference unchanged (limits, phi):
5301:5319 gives 5305.15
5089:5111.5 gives 5100.32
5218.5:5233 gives 5219.13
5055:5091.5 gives 5079.23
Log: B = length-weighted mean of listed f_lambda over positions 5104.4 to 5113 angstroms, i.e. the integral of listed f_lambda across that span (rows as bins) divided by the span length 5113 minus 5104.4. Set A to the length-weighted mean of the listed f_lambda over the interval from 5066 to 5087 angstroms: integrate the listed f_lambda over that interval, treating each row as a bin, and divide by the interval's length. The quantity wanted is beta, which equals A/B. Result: 1.03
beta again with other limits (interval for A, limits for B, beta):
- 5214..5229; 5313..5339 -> 1.01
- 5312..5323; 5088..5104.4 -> 1.03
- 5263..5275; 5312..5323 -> 1.01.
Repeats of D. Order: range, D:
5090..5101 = 1.408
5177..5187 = 1.402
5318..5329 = 1.511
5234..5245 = 1.74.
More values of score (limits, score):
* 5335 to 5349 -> 20.0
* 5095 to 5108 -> 17.8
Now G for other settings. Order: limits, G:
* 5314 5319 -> 1.41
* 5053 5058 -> 1.48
